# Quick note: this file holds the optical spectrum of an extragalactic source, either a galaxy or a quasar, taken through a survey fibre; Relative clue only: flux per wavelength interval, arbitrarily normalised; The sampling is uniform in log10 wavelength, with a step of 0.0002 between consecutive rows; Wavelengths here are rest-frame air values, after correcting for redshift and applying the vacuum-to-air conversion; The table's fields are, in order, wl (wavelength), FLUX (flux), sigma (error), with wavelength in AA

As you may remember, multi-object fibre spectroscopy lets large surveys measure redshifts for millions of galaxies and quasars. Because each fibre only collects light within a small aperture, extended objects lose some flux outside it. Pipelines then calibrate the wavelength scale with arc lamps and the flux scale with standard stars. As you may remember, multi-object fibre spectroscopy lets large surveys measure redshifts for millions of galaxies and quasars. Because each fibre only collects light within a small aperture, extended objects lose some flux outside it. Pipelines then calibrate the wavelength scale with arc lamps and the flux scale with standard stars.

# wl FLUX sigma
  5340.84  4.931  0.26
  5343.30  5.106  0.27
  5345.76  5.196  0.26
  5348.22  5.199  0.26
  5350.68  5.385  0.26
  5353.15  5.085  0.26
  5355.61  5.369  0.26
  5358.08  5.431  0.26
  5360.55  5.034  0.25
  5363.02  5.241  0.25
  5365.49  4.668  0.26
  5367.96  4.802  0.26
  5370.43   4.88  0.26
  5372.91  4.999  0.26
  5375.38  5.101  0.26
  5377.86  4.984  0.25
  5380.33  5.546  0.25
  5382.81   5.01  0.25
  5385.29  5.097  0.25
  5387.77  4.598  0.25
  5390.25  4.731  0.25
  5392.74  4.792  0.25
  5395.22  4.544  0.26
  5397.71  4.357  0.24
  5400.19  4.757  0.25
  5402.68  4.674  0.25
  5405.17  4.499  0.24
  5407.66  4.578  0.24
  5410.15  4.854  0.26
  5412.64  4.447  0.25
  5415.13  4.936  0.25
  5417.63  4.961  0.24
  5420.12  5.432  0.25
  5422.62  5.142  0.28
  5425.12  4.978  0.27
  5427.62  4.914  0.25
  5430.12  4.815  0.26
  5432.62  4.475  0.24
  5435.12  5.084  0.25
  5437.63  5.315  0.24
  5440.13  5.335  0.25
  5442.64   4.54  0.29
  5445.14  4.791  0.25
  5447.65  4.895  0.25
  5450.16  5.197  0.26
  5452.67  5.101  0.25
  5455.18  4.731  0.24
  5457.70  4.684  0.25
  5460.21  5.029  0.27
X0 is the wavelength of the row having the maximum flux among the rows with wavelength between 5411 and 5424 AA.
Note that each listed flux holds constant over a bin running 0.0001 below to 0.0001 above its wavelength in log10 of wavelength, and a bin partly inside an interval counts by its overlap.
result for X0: 5420.12 AA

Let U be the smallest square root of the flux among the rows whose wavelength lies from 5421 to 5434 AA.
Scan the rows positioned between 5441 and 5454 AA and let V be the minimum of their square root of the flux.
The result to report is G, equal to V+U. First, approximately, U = 2.12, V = 2.13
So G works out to 4.25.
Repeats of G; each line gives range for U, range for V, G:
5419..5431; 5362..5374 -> 4.35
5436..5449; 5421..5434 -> 4.25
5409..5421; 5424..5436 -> 4.22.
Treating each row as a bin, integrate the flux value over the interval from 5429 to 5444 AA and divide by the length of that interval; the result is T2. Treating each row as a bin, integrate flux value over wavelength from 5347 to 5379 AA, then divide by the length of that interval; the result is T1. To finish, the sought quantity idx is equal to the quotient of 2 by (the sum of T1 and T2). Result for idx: 0.200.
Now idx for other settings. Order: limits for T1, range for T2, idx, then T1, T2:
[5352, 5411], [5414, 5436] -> 0.203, 4.90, 4.97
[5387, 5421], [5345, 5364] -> 0.201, 4.72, 5.24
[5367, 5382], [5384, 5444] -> 0.202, 5.06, 4.83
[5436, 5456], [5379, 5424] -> 0.204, 5.00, 4.83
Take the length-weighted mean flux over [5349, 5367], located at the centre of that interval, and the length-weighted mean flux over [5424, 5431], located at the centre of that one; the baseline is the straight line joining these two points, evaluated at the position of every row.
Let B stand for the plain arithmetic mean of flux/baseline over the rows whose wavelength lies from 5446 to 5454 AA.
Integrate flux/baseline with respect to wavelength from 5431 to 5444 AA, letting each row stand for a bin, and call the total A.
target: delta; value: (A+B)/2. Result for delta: 7.1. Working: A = 13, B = 1.05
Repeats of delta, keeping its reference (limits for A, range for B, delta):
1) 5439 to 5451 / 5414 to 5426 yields 6.6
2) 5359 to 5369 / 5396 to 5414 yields 5.3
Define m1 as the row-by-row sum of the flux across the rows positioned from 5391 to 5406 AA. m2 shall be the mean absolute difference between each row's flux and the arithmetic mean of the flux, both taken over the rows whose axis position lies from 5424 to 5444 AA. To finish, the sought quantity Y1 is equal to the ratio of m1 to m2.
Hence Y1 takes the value 112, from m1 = 28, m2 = 0.25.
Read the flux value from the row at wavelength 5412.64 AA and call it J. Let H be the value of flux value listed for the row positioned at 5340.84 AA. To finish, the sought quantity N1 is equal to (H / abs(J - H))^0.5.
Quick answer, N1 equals 3.2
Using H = 4.931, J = 4.447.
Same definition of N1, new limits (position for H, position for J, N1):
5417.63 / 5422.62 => 5.2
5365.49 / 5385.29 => 3.3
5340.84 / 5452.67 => 5.4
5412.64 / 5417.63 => 2.9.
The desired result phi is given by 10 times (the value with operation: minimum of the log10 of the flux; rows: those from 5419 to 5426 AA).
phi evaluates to 7.0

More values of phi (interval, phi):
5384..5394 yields 6.6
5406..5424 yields 6.5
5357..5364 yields 7.0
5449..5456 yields 6.7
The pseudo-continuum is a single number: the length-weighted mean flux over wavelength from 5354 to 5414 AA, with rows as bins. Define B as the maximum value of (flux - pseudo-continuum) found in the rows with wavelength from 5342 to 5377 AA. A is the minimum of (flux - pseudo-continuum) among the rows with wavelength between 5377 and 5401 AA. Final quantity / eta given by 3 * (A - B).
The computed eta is -3.2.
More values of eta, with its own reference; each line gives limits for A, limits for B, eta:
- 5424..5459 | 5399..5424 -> -2.9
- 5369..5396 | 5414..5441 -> -2.7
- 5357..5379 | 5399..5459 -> -2.3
